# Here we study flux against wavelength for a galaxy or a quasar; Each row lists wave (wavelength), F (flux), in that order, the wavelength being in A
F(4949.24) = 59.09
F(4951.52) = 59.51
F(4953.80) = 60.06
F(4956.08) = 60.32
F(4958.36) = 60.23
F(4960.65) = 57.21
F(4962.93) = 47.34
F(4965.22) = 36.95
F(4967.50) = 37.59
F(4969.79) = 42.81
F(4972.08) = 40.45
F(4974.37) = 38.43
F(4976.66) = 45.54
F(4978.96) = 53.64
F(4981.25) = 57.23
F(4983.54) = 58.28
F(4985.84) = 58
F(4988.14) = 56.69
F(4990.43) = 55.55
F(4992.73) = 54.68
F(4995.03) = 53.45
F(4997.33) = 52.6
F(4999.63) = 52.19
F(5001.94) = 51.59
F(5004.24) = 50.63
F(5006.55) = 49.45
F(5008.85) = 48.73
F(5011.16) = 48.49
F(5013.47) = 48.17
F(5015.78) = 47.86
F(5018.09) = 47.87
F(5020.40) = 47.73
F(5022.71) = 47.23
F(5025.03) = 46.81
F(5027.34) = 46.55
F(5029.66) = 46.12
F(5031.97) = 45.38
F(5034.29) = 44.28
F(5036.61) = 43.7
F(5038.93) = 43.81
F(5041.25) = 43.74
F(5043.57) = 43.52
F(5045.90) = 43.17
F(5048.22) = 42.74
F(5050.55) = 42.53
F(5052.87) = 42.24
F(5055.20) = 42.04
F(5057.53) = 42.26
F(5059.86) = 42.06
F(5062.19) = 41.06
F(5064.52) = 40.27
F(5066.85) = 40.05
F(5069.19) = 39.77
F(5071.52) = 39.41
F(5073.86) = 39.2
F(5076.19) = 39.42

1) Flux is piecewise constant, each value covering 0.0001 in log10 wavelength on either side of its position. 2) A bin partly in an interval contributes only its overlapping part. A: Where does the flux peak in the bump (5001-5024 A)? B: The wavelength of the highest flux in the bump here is 5001.94 A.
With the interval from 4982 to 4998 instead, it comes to 4983.54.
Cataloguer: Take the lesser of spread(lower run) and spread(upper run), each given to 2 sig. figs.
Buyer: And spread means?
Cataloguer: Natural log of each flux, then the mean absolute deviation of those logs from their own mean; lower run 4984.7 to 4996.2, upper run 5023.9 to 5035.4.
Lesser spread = 0.018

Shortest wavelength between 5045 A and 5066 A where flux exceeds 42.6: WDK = 5045.90 A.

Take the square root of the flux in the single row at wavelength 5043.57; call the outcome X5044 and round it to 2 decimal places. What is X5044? 6.60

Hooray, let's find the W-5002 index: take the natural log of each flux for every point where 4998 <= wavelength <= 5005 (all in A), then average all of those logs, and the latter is 3.94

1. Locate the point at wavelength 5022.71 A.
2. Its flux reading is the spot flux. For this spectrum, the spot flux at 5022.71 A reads 47.23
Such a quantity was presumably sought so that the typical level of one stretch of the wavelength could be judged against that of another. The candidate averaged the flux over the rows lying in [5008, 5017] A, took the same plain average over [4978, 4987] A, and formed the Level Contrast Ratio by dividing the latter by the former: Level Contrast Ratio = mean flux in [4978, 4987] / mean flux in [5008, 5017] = 1.18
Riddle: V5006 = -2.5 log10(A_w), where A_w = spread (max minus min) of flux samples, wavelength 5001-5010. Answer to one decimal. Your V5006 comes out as -1.1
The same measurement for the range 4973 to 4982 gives -3.2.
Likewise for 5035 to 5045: 1.3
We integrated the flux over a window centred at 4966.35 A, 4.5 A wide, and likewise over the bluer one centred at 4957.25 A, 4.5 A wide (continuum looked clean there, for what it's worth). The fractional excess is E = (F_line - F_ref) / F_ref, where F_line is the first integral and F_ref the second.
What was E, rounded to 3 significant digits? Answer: -0.381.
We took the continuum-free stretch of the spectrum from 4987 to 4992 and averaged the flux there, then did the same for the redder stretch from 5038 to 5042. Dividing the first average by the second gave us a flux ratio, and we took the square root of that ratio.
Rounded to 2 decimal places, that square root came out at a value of 1.13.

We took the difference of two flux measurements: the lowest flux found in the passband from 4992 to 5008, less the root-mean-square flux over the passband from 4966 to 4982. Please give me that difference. 3.8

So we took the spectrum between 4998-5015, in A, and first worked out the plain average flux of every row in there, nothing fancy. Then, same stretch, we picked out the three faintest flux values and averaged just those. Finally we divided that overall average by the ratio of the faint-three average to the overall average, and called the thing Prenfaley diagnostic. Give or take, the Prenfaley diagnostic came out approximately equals 51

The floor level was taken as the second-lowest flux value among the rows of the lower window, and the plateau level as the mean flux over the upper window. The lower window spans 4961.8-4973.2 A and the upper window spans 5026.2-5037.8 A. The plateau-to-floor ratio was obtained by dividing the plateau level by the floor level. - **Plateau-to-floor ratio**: 1.20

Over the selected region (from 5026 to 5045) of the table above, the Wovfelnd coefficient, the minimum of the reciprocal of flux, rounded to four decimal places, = 0.0215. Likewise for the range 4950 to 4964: 0.0166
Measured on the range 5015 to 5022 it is 0.0209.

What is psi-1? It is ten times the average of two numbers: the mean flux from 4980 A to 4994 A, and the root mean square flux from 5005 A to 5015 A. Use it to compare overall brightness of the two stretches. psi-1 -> 527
